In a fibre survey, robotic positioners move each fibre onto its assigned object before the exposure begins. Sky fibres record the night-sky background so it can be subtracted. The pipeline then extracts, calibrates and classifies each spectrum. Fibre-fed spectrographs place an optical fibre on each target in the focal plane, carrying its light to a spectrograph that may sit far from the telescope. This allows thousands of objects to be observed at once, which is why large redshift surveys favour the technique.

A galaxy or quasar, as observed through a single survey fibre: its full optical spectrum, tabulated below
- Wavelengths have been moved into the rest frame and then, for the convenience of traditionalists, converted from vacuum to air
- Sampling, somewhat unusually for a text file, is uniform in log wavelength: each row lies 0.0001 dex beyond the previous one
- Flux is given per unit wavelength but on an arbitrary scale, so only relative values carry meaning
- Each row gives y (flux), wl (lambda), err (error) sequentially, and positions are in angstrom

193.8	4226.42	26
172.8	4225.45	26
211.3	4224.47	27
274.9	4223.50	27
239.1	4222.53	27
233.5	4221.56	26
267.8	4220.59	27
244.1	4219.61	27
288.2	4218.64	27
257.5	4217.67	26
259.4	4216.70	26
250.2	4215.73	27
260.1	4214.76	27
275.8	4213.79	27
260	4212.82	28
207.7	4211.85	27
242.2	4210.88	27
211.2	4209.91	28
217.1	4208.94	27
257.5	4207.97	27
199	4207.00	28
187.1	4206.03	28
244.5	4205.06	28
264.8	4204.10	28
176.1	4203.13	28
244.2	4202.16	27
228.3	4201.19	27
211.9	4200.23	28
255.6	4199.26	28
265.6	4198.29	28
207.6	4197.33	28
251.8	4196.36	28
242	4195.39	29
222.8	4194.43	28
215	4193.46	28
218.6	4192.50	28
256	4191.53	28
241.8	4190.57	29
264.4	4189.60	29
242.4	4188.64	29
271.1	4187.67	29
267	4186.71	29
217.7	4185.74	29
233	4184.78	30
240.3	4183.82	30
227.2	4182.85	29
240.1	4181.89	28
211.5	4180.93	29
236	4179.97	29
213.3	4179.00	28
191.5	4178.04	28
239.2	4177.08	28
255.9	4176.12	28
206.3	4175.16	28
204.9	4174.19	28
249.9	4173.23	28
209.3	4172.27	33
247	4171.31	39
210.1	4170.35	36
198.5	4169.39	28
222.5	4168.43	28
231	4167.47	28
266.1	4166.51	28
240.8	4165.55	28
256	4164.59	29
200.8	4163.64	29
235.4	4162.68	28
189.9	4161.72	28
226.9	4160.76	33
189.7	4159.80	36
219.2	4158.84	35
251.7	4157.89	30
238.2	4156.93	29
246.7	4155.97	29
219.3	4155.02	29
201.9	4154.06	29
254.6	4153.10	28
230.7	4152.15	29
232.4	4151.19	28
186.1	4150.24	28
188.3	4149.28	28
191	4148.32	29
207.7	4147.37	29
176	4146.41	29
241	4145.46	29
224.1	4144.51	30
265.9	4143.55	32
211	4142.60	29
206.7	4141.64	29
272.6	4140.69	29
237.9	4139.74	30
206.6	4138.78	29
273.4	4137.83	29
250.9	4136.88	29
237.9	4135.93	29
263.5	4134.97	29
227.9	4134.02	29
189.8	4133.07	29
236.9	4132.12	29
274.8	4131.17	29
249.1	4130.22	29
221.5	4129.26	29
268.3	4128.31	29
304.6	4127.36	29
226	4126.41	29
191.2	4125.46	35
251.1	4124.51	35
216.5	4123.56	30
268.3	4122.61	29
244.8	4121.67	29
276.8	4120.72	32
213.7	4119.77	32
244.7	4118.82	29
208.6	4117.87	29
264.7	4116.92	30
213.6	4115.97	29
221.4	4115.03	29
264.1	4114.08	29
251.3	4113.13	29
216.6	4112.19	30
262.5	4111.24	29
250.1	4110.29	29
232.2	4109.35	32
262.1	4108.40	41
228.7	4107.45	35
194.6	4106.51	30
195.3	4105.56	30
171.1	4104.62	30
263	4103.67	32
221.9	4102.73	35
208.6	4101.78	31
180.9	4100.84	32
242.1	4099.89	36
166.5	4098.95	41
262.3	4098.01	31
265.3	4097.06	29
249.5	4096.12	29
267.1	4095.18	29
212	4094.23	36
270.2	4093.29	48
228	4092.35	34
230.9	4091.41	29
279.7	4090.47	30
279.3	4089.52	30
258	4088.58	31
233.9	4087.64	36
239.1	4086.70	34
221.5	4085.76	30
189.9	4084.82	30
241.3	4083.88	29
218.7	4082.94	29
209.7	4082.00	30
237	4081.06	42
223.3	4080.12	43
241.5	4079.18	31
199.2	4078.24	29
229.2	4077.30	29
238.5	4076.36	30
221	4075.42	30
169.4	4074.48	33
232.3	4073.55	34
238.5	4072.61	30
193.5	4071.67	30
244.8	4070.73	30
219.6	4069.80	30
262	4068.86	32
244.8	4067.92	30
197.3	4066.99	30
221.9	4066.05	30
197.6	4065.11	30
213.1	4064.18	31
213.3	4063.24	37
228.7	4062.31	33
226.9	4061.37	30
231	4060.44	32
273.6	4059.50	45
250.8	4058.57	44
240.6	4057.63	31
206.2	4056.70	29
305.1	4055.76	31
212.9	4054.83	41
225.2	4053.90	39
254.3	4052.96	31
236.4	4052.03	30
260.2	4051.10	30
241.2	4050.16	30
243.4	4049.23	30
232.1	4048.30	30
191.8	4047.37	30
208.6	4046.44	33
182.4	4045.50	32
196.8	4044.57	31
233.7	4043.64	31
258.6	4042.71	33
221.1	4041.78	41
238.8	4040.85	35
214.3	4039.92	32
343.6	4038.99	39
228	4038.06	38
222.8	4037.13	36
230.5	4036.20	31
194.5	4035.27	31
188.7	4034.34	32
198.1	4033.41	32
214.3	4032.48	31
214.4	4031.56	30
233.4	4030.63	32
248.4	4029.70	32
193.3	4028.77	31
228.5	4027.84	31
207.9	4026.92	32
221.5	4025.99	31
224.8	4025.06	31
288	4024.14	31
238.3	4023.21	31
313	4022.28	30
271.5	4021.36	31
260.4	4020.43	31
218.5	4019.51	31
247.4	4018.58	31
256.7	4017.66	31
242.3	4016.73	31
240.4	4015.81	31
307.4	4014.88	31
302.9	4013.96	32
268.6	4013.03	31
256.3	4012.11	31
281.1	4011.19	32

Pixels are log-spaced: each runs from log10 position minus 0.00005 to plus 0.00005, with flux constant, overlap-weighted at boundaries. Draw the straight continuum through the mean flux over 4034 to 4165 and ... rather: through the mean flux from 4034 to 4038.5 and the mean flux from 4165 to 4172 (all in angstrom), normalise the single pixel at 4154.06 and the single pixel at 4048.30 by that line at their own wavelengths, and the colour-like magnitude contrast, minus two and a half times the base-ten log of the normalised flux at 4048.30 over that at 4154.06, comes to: -0.22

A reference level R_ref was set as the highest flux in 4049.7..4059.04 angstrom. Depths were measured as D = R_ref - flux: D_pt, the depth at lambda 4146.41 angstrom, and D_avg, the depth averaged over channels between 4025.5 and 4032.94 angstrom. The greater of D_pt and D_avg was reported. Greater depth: 129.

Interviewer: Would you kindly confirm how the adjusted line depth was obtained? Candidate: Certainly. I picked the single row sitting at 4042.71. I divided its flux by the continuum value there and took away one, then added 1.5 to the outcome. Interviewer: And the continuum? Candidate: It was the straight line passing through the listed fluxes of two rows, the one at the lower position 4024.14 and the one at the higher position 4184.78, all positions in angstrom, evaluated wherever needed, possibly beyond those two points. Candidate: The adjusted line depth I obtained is 1.42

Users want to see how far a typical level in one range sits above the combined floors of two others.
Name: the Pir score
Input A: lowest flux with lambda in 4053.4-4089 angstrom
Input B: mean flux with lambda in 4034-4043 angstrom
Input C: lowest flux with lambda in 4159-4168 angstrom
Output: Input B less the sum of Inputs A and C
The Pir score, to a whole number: -125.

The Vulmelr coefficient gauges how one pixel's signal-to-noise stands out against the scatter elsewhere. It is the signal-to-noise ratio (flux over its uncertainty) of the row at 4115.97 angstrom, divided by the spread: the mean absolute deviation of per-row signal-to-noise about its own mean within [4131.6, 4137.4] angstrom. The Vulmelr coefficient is 12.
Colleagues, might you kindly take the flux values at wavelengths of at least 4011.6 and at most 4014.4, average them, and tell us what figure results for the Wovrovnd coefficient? 276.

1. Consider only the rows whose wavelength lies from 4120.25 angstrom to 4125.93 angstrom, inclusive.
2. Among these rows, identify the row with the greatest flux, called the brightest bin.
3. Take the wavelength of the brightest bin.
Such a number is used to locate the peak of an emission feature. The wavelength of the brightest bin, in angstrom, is 4120.72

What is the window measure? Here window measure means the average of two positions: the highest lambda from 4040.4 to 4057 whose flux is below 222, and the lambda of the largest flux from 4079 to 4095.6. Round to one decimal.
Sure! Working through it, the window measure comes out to 4073.6 angstrom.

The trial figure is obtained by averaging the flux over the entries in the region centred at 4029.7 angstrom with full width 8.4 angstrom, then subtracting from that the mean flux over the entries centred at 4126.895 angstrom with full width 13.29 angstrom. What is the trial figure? -27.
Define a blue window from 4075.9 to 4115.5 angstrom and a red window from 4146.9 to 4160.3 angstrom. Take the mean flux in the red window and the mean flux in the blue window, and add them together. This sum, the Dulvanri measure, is 451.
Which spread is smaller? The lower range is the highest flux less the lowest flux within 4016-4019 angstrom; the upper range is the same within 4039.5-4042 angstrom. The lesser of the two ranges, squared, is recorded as 207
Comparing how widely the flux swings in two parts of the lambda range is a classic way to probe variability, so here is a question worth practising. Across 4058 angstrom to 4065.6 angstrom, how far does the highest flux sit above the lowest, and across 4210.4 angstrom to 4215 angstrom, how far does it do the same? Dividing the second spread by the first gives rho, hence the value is 0.90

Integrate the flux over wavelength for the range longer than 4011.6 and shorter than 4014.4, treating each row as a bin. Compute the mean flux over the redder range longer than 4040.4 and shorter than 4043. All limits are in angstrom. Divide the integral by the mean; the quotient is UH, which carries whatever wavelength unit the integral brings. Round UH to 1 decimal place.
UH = 3.2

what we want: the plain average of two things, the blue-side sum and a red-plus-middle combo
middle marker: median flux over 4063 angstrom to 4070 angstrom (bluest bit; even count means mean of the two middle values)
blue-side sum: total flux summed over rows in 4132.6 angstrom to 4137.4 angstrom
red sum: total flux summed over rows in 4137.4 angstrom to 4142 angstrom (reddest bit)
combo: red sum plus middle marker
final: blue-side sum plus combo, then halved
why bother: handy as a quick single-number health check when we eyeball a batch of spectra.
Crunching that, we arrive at 1292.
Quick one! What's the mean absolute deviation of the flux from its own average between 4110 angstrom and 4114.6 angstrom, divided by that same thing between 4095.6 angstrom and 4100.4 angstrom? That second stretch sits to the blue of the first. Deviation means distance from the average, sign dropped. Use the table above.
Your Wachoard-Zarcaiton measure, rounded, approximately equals 0.46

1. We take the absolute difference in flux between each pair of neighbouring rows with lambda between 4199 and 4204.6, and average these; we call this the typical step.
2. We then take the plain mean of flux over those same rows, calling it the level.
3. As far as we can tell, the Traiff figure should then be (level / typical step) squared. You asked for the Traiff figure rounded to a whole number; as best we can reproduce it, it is 24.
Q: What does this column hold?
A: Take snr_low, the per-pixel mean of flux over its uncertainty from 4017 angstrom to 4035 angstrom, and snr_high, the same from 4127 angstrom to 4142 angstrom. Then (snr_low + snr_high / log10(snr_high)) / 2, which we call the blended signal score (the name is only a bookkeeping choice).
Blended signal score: 8.3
